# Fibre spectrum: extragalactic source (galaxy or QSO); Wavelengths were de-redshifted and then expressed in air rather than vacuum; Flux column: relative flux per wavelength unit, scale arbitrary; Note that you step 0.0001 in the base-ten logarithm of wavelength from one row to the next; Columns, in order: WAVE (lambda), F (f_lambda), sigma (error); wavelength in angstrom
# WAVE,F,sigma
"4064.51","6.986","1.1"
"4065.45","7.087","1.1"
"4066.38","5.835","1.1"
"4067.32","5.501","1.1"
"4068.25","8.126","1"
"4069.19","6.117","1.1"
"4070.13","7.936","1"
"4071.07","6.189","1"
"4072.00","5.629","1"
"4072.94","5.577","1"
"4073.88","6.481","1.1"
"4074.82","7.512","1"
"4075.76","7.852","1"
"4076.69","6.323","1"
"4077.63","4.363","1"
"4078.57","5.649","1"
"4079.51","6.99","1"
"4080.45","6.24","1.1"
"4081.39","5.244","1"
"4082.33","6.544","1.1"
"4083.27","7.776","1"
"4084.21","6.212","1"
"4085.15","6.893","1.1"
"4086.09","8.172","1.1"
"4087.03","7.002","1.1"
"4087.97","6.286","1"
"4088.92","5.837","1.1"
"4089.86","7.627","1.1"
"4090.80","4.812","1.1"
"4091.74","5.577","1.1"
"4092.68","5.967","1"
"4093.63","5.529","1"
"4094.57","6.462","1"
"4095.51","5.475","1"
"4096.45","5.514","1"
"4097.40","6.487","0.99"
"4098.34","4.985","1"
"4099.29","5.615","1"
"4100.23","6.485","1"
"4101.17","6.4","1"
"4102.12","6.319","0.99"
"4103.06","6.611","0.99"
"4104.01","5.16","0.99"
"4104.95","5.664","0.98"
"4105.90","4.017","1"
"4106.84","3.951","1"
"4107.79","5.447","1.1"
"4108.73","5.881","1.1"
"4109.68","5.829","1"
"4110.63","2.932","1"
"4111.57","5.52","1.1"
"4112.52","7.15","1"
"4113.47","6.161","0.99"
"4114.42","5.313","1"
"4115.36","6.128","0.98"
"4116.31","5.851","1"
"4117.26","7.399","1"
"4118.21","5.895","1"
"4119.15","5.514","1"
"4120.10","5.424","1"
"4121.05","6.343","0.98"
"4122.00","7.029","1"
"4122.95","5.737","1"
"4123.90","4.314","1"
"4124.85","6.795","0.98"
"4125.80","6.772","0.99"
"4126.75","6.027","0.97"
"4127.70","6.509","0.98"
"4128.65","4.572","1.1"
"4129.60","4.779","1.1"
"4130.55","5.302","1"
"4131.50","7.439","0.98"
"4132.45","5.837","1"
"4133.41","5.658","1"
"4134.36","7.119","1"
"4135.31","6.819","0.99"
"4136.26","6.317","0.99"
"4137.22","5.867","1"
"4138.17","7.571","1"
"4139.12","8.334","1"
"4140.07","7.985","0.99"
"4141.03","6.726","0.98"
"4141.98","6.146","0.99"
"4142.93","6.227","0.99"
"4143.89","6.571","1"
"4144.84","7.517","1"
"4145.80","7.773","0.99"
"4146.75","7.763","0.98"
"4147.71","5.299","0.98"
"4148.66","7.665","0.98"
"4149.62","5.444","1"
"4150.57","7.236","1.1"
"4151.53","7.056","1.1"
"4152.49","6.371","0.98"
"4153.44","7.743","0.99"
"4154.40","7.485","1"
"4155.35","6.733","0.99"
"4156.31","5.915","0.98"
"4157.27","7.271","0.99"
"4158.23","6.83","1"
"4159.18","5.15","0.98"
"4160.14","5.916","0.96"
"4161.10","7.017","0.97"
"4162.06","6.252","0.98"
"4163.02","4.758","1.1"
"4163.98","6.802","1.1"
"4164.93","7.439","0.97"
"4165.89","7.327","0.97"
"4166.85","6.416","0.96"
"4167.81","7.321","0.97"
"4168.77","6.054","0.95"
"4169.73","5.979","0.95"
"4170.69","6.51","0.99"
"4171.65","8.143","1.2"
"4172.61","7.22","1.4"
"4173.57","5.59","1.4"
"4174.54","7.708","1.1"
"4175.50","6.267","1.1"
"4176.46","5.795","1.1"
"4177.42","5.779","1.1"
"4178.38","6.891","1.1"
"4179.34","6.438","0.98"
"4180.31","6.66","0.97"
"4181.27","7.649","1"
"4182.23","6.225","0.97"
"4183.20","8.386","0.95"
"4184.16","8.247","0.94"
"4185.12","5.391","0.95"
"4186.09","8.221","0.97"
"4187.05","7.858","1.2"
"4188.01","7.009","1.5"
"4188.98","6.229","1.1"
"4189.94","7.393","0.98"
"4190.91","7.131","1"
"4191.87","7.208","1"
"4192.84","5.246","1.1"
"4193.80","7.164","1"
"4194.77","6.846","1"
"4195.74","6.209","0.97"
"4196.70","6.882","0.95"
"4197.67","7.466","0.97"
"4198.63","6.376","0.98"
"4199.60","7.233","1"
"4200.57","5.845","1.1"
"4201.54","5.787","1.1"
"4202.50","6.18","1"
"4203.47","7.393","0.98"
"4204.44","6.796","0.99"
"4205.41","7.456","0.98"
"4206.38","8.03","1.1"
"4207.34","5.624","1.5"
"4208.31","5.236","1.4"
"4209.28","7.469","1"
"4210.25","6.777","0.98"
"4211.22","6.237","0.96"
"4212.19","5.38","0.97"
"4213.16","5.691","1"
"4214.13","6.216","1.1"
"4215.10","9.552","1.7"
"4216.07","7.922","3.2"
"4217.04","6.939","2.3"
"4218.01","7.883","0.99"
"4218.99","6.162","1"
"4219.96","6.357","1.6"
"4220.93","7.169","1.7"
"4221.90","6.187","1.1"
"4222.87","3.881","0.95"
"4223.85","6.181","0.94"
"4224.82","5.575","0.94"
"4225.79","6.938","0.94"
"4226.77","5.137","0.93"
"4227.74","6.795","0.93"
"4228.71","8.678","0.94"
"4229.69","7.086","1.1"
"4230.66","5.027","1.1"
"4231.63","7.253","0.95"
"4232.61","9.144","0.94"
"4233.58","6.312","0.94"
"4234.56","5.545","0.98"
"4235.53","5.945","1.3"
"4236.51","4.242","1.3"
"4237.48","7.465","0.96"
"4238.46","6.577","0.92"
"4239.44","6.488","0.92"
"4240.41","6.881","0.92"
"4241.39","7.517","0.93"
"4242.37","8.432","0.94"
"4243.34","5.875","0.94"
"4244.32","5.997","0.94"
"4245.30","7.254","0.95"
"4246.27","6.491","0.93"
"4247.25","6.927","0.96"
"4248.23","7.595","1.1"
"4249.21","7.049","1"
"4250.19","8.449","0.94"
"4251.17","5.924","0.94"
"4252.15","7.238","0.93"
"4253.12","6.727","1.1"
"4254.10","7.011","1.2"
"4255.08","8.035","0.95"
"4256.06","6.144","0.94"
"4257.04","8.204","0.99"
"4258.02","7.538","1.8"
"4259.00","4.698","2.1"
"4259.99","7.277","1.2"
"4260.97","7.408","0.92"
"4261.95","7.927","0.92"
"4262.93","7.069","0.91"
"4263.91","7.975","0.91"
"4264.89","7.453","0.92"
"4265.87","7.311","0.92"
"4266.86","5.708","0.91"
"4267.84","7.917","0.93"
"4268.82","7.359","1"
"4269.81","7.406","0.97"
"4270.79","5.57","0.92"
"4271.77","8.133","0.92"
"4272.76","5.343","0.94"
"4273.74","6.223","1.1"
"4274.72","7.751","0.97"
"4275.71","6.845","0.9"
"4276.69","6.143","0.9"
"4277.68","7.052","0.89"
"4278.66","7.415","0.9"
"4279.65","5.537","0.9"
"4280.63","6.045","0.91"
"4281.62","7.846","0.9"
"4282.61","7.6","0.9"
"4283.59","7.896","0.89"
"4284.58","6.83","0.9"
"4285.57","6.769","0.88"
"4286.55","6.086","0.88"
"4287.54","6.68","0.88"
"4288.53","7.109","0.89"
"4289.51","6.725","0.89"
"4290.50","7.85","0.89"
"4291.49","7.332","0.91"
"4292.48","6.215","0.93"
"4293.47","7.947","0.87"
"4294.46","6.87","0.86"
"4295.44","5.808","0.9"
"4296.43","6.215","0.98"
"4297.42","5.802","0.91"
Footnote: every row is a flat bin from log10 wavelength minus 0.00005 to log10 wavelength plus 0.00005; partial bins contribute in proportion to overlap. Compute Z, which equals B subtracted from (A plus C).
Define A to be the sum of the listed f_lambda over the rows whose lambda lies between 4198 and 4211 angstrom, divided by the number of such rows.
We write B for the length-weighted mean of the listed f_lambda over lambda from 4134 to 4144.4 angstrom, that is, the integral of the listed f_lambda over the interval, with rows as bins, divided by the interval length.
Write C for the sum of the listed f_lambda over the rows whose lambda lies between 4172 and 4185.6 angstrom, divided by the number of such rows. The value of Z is 6.5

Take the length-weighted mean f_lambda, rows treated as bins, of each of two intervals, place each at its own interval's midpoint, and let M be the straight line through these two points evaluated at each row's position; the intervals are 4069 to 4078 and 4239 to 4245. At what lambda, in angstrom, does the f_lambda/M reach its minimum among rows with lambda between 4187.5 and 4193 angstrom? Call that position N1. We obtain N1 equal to 4192.84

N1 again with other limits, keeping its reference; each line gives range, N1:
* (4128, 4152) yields 4128.65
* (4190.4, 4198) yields 4192.84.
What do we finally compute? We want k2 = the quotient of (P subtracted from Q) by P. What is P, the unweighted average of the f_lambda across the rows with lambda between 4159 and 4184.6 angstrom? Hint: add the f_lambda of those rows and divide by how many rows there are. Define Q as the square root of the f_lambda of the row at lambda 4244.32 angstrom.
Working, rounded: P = 6.7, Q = 2.4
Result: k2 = -0.63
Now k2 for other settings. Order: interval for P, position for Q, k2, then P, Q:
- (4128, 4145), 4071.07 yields -0.62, 6.5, 2.5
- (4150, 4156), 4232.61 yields -0.57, 7.1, 3.0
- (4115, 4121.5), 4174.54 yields -0.54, 6.1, 2.8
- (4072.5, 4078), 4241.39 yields -0.57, 6.4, 2.7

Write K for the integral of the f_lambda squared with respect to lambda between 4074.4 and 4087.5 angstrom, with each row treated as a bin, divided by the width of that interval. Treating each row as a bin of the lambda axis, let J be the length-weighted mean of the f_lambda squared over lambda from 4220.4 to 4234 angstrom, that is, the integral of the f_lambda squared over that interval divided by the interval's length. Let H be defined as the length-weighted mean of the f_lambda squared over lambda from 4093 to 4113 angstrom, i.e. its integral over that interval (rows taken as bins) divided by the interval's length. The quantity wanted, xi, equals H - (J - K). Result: 33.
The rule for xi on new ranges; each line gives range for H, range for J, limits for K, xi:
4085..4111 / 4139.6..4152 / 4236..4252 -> 35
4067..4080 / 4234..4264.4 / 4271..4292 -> 42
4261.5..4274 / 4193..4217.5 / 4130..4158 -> 51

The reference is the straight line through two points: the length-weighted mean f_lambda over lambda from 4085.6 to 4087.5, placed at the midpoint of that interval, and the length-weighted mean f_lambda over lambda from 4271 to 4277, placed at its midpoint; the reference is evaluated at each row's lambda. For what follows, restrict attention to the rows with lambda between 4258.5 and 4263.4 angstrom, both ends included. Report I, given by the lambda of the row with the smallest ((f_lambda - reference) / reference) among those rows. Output 4259.00 angstrom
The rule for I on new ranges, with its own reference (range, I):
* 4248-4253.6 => 4251.17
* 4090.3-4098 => 4090.80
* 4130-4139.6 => 4130.55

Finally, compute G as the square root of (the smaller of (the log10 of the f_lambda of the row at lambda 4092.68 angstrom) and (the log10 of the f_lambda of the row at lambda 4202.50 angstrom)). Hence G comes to 0.88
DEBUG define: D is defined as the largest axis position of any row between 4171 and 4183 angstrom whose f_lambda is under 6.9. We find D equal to 4182.23 angstrom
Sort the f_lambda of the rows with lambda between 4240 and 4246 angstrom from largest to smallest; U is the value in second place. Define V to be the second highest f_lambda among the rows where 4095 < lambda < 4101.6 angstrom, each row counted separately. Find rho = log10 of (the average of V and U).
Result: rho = 0.845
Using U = 7.517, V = 6.485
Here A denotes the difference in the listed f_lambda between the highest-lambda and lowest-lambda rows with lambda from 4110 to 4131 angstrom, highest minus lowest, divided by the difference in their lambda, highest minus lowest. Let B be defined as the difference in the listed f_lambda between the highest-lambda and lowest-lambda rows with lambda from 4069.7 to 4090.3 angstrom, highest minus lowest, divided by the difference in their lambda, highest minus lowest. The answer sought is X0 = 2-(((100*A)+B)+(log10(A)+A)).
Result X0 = -9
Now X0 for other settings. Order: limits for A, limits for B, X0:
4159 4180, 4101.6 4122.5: -3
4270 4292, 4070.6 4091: -5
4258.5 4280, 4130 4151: -1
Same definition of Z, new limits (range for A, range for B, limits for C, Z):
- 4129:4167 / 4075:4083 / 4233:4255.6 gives 7.2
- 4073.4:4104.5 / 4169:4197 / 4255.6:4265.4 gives 6.6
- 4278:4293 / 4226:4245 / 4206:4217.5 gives 7.0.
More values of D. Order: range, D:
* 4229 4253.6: 4253.12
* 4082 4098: 4097.40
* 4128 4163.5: 4163.02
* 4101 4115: 4114.42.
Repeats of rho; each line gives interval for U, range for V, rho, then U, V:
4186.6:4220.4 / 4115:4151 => 0.903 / 8.03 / 7.985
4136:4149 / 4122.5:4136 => 0.878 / 7.985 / 7.119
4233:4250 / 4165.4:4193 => 0.899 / 7.595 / 8.247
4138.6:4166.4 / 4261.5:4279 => 0.902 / 7.985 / 7.975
